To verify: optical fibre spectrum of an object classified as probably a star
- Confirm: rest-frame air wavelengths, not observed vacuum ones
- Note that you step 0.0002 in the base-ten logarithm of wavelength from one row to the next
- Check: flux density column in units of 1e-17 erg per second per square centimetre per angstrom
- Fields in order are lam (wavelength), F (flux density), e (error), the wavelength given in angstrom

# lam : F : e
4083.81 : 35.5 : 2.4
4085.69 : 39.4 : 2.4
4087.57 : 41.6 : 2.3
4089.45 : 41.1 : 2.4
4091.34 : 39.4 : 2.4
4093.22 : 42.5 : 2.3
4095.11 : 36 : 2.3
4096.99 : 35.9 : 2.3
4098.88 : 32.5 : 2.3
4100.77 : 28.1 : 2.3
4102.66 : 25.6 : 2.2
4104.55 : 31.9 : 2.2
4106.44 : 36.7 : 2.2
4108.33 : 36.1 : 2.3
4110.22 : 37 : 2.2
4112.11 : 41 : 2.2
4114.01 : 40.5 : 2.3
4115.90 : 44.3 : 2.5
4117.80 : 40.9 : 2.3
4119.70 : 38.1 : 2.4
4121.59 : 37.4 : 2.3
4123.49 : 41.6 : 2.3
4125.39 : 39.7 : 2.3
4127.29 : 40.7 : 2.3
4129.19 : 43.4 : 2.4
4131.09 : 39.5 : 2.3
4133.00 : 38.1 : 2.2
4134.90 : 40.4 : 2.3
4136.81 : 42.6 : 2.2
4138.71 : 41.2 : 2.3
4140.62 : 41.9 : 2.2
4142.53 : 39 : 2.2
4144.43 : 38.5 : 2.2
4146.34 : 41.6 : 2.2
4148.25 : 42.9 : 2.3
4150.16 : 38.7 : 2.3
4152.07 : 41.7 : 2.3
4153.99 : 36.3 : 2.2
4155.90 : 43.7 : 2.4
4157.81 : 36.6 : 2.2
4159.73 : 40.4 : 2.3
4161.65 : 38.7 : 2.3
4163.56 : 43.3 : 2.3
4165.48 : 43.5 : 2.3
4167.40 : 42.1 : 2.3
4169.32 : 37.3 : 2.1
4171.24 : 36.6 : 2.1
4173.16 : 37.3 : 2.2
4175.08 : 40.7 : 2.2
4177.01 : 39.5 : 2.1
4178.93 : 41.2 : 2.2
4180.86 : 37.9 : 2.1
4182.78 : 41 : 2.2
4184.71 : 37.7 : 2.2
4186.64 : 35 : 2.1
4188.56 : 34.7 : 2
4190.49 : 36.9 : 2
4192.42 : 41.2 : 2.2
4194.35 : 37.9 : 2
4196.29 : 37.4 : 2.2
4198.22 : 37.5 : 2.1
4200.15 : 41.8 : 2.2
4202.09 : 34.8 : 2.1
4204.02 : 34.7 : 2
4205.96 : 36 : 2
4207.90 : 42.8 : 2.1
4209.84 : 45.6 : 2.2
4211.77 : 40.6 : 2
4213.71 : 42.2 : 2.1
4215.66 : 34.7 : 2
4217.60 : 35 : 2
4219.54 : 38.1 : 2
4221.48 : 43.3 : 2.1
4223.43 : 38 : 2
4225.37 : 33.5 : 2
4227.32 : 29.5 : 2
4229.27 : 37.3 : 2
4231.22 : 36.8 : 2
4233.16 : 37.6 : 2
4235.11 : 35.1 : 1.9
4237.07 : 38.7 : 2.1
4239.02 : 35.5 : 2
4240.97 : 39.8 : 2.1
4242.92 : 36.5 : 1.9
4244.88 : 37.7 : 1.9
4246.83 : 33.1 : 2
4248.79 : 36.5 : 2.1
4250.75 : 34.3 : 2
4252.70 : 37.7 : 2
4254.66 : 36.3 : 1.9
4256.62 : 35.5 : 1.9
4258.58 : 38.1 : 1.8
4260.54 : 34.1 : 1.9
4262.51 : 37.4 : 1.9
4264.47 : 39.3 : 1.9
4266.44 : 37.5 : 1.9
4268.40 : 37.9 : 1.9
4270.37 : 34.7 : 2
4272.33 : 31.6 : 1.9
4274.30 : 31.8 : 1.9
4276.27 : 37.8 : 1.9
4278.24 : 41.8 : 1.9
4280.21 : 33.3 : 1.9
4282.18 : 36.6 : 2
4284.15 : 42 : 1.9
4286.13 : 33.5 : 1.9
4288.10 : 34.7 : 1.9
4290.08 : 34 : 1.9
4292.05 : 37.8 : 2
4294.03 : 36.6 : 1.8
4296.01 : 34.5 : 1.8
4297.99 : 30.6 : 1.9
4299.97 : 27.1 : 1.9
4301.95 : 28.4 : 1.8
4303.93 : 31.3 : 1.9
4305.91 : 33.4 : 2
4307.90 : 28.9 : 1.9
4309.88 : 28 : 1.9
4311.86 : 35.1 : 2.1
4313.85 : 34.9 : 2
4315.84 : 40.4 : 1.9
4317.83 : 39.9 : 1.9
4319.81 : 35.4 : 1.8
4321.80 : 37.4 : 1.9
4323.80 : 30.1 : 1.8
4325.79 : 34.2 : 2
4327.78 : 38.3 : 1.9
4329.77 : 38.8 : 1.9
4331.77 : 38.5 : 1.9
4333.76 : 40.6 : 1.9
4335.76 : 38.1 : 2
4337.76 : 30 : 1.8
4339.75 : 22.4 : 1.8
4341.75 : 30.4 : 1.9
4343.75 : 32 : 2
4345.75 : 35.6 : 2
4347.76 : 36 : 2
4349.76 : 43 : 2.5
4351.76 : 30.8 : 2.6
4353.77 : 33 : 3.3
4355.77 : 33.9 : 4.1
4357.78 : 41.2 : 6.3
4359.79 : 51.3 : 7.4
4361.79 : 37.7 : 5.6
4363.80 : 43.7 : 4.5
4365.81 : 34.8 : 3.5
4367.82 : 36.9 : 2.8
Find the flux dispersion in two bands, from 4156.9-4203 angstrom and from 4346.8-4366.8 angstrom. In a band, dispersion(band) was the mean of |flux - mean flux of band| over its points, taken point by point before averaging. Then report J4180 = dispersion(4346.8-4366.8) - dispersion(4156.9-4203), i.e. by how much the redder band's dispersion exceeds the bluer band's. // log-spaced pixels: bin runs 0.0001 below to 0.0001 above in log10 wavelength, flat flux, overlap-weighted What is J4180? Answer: 2.8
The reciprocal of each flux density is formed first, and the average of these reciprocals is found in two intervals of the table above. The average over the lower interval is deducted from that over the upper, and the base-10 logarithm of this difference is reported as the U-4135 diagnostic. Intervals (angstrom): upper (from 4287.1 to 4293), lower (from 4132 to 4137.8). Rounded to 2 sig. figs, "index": -2.5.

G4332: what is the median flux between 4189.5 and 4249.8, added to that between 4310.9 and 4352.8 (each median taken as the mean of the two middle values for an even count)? 73.0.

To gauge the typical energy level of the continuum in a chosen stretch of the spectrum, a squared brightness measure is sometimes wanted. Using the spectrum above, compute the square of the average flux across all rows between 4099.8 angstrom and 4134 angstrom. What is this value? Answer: 1430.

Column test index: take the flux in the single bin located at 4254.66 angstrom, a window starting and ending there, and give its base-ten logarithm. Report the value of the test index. 1.56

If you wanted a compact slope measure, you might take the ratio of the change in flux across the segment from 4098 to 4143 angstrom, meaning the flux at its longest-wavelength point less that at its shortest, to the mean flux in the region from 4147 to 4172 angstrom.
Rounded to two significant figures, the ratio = 0.16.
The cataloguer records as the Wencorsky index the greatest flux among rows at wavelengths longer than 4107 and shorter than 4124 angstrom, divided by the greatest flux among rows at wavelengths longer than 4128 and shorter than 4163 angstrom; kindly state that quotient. 1.01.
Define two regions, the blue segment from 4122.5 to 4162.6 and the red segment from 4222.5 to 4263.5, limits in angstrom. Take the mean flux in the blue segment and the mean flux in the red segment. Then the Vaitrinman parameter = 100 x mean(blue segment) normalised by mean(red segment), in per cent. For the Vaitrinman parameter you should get 112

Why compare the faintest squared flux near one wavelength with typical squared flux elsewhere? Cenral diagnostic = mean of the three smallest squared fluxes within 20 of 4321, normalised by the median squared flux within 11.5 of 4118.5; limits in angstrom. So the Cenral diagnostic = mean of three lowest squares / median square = 0.42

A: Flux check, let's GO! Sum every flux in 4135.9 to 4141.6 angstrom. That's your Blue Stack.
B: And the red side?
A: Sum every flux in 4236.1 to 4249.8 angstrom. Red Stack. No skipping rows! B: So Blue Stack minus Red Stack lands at -132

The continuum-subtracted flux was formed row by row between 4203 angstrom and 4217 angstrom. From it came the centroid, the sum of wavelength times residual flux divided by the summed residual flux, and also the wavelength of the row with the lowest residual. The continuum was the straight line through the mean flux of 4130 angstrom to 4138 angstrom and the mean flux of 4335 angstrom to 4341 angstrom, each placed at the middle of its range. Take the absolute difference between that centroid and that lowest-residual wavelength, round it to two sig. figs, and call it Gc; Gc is 7.0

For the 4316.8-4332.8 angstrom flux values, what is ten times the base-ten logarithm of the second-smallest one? 15.3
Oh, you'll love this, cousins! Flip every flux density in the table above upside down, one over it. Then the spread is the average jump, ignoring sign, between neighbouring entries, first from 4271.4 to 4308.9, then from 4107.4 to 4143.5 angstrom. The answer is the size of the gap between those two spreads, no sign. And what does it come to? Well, 0.0015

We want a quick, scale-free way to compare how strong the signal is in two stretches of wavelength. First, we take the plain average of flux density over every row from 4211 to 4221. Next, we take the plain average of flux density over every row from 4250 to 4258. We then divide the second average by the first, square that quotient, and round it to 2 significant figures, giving 0.89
